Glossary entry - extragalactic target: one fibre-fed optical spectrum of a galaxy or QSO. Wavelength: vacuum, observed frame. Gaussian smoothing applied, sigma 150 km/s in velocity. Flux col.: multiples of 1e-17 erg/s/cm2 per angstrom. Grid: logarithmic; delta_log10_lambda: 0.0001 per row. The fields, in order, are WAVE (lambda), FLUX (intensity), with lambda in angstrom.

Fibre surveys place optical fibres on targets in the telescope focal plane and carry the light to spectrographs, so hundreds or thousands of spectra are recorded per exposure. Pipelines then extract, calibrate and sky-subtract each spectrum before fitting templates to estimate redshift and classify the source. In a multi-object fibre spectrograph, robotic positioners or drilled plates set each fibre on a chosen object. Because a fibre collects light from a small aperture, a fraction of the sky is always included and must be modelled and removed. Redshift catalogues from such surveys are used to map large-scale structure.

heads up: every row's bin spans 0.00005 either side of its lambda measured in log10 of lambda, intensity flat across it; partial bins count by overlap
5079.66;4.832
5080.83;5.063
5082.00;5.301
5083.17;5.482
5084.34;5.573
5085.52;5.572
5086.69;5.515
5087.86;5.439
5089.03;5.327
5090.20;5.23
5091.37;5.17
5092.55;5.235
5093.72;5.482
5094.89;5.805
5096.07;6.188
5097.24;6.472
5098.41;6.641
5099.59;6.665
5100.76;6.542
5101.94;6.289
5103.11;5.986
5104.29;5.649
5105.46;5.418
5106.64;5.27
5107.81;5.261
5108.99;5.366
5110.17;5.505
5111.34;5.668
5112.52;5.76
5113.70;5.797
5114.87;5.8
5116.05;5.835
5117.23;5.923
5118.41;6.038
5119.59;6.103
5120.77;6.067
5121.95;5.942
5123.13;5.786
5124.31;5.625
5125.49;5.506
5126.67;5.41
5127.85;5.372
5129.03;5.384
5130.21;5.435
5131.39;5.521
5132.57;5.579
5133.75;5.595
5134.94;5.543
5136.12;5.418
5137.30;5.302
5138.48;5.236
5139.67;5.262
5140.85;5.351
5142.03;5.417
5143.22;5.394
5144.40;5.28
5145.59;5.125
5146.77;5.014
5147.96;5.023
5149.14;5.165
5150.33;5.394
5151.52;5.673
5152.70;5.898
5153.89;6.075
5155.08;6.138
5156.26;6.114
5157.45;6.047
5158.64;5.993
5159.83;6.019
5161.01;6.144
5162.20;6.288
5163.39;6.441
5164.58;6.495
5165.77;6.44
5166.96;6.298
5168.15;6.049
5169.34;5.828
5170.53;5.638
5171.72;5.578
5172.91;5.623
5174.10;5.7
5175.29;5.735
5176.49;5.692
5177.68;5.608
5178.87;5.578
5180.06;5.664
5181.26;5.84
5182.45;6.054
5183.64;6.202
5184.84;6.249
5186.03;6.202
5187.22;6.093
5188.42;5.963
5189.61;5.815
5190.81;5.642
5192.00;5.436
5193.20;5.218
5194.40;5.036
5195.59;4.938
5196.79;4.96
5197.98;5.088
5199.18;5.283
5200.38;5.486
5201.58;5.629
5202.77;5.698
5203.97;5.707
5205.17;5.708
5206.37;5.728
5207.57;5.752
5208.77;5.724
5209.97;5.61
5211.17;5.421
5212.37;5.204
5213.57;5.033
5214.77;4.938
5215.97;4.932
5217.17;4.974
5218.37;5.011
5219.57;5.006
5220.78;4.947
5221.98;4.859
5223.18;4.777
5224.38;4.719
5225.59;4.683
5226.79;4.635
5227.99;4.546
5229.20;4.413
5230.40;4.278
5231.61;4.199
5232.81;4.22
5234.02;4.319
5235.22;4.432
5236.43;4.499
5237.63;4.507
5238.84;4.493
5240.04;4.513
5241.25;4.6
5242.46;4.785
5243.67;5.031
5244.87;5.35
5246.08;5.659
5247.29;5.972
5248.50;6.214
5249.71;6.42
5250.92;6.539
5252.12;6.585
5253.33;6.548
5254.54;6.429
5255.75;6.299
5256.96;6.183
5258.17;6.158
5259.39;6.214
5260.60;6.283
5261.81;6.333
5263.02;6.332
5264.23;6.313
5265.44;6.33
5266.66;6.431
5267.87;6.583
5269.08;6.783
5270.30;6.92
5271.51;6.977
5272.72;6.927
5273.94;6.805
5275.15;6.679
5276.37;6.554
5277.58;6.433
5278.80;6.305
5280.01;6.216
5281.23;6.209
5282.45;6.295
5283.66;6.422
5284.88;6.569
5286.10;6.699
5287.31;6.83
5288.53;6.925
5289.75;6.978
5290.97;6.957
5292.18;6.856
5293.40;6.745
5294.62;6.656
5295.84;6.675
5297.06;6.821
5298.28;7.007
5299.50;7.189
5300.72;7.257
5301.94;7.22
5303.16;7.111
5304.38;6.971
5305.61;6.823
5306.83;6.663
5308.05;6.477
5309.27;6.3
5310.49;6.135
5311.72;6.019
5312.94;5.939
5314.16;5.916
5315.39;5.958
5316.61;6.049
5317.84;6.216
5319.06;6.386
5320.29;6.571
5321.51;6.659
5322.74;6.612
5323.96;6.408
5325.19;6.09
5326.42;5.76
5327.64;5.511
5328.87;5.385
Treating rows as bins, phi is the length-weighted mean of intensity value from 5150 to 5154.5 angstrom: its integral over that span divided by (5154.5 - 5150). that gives 5.8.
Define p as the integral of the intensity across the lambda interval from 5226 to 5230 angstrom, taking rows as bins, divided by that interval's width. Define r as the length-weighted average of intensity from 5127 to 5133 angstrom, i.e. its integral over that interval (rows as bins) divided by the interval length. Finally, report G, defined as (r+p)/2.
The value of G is 4.99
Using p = 4.5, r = 5.5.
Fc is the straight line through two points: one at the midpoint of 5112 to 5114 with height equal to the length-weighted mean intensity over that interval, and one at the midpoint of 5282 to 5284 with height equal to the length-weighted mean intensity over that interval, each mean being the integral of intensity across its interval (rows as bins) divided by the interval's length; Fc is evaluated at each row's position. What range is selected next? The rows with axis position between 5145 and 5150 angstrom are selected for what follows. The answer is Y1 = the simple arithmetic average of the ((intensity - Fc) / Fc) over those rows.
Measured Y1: -0.14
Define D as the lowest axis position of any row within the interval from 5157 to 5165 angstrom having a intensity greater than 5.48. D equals 5157.45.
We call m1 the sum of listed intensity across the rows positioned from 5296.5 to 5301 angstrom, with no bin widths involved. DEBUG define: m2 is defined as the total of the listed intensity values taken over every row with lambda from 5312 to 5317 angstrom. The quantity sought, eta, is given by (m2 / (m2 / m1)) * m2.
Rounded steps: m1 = 28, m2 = 24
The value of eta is 675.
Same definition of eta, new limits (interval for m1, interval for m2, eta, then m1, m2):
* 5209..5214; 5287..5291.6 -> 589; 21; 28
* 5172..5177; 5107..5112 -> 496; 23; 22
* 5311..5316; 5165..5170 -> 587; 24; 25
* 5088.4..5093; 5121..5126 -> 479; 21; 23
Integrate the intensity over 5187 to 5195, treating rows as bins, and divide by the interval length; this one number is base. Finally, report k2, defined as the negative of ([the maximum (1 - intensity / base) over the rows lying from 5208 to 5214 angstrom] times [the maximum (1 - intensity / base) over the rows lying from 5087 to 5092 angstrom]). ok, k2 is -0.007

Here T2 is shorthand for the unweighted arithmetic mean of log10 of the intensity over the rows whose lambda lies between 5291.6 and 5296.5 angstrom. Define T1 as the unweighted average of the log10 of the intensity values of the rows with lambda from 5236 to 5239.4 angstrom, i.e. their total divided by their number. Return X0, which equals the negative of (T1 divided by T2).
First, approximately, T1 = 0.653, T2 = 0.828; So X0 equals -0.79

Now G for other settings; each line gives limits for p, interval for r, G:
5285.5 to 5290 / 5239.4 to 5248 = 6.00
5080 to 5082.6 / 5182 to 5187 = 5.67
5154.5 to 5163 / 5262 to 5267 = 6.23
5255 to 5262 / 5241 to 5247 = 5.70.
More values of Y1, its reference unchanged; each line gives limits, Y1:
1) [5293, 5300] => 0.07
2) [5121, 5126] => -0.02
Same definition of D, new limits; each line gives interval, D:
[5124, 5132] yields 5124.31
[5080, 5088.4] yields 5083.17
